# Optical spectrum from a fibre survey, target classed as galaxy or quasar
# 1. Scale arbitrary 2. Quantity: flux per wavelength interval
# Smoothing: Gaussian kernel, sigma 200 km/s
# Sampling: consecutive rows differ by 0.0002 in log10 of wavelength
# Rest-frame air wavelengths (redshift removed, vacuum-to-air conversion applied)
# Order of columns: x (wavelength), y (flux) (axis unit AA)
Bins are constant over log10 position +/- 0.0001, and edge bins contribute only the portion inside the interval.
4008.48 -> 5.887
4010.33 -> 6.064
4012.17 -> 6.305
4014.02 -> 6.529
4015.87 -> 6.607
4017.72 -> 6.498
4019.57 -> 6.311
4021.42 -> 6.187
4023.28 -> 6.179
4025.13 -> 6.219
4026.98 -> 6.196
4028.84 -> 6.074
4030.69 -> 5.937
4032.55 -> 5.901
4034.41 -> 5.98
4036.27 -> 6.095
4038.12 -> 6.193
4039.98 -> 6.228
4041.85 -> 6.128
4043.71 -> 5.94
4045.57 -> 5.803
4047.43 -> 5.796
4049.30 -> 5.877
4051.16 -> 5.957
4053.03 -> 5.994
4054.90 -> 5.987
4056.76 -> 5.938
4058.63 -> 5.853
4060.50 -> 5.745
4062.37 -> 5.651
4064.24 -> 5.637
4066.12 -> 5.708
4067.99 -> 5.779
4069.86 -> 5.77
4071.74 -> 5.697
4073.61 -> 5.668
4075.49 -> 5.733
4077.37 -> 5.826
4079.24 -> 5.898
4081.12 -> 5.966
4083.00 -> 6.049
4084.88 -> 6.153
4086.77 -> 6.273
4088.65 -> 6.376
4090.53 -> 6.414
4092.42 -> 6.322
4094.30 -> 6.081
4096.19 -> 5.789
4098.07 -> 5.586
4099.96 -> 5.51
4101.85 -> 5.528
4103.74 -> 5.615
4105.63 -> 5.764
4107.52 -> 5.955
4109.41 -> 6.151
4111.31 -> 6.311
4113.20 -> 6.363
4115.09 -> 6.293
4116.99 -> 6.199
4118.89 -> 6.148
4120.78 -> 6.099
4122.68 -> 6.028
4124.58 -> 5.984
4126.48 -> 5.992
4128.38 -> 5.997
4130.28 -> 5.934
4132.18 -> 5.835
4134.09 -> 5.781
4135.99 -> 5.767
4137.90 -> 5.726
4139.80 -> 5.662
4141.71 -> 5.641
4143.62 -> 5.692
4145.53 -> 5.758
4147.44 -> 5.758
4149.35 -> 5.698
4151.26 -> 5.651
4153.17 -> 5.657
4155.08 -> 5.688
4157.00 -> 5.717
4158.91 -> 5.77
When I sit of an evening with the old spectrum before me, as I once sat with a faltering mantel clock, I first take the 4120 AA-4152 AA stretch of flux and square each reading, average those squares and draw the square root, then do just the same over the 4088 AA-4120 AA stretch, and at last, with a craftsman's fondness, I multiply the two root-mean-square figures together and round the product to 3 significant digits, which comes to 35.1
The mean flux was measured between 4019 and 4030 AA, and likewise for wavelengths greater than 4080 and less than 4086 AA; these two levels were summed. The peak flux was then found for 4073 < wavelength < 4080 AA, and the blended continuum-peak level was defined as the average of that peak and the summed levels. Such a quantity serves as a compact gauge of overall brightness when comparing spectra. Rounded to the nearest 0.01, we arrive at 9.07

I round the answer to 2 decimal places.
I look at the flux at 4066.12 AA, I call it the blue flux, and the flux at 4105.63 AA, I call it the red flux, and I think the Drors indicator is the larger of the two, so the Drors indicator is 5.76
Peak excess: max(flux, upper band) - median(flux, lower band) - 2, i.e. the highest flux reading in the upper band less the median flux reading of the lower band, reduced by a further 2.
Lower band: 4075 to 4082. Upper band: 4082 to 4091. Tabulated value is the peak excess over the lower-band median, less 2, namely -1.4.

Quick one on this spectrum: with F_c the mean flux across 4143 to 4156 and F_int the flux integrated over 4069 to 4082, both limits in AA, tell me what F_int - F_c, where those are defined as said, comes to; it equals 70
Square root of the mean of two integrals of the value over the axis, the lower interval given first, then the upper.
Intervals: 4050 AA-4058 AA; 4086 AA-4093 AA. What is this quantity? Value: 6.8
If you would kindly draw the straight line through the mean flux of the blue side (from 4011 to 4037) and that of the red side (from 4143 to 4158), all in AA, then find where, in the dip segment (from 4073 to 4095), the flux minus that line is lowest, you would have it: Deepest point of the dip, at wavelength 4073.61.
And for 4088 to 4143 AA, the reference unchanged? 4099.96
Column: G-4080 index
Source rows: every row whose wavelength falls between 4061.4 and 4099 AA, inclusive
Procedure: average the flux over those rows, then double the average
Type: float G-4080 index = 11.8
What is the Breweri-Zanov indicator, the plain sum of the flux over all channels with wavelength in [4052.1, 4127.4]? 238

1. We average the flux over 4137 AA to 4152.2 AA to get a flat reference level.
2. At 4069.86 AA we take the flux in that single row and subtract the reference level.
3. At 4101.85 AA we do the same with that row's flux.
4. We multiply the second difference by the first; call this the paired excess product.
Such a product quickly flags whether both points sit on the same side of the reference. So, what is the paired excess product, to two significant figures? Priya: -0.012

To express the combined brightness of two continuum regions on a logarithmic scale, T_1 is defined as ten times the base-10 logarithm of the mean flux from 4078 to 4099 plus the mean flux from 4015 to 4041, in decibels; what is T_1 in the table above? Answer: 10.89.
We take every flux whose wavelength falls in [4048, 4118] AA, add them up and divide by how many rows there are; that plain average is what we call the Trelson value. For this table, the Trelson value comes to 5.9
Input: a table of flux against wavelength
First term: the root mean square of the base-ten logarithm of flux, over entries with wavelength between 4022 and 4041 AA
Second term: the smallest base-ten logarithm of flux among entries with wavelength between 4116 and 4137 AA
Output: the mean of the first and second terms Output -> 0.773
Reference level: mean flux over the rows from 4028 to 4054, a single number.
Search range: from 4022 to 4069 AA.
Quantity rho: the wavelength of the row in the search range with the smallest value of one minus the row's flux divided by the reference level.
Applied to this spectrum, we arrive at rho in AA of 4039.98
